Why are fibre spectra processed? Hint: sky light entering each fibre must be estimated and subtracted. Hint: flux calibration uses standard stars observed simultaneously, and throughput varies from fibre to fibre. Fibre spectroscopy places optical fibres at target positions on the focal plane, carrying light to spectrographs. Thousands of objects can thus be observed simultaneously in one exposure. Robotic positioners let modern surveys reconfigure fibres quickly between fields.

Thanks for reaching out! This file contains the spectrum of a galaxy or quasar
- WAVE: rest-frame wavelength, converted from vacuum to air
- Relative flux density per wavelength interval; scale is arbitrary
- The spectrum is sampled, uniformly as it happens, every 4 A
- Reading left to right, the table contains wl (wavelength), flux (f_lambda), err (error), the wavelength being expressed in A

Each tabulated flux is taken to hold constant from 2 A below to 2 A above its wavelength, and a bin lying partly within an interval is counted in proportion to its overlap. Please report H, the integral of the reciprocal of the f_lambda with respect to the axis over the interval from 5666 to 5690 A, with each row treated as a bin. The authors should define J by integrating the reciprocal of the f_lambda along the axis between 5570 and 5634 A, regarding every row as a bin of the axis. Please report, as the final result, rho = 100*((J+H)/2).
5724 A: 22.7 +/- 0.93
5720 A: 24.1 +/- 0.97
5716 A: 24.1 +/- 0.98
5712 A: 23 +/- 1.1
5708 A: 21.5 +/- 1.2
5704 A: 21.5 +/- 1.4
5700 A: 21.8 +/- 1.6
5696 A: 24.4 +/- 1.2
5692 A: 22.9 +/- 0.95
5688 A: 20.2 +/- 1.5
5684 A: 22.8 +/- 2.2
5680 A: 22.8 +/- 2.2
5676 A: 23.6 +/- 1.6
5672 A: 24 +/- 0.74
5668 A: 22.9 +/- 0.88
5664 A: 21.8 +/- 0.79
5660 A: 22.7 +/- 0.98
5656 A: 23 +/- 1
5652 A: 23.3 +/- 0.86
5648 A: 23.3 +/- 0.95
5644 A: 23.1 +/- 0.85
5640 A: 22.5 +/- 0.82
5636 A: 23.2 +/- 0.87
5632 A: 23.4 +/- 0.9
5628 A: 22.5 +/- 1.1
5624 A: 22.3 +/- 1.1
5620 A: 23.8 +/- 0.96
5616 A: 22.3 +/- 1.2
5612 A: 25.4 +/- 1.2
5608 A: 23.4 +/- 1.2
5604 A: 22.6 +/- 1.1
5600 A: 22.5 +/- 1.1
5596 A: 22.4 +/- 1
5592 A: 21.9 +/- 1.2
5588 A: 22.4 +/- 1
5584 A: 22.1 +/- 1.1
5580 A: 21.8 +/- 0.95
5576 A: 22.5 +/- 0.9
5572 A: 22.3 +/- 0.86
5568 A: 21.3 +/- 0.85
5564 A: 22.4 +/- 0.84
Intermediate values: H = 1.06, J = 2.8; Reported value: 194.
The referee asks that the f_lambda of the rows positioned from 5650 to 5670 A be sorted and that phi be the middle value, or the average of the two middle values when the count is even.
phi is 22.9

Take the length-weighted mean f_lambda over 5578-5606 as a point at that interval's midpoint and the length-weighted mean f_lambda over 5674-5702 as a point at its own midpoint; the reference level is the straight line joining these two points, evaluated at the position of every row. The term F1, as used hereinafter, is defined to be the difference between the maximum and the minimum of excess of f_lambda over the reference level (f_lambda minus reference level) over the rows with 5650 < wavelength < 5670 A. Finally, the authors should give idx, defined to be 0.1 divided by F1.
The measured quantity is 0.065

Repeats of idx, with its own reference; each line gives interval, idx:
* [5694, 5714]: 0.034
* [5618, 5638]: 0.066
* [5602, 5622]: 0.032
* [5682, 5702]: 0.024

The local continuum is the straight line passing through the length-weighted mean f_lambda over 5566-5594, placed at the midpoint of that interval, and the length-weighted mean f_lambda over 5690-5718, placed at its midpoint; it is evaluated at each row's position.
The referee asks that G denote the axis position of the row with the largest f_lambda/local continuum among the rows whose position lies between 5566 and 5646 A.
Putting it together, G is 5612 A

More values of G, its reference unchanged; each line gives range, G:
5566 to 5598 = 5576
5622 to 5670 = 5632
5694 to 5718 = 5696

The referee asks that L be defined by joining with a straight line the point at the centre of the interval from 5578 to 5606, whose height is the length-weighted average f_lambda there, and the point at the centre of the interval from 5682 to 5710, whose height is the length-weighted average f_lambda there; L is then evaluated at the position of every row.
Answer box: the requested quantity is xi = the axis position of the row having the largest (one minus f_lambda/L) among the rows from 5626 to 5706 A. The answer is 5688 A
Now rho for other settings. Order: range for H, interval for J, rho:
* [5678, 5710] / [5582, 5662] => 247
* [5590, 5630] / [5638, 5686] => 192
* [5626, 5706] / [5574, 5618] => 273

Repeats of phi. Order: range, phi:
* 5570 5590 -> 22.3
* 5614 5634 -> 22.5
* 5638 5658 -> 23.1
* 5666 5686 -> 22.9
